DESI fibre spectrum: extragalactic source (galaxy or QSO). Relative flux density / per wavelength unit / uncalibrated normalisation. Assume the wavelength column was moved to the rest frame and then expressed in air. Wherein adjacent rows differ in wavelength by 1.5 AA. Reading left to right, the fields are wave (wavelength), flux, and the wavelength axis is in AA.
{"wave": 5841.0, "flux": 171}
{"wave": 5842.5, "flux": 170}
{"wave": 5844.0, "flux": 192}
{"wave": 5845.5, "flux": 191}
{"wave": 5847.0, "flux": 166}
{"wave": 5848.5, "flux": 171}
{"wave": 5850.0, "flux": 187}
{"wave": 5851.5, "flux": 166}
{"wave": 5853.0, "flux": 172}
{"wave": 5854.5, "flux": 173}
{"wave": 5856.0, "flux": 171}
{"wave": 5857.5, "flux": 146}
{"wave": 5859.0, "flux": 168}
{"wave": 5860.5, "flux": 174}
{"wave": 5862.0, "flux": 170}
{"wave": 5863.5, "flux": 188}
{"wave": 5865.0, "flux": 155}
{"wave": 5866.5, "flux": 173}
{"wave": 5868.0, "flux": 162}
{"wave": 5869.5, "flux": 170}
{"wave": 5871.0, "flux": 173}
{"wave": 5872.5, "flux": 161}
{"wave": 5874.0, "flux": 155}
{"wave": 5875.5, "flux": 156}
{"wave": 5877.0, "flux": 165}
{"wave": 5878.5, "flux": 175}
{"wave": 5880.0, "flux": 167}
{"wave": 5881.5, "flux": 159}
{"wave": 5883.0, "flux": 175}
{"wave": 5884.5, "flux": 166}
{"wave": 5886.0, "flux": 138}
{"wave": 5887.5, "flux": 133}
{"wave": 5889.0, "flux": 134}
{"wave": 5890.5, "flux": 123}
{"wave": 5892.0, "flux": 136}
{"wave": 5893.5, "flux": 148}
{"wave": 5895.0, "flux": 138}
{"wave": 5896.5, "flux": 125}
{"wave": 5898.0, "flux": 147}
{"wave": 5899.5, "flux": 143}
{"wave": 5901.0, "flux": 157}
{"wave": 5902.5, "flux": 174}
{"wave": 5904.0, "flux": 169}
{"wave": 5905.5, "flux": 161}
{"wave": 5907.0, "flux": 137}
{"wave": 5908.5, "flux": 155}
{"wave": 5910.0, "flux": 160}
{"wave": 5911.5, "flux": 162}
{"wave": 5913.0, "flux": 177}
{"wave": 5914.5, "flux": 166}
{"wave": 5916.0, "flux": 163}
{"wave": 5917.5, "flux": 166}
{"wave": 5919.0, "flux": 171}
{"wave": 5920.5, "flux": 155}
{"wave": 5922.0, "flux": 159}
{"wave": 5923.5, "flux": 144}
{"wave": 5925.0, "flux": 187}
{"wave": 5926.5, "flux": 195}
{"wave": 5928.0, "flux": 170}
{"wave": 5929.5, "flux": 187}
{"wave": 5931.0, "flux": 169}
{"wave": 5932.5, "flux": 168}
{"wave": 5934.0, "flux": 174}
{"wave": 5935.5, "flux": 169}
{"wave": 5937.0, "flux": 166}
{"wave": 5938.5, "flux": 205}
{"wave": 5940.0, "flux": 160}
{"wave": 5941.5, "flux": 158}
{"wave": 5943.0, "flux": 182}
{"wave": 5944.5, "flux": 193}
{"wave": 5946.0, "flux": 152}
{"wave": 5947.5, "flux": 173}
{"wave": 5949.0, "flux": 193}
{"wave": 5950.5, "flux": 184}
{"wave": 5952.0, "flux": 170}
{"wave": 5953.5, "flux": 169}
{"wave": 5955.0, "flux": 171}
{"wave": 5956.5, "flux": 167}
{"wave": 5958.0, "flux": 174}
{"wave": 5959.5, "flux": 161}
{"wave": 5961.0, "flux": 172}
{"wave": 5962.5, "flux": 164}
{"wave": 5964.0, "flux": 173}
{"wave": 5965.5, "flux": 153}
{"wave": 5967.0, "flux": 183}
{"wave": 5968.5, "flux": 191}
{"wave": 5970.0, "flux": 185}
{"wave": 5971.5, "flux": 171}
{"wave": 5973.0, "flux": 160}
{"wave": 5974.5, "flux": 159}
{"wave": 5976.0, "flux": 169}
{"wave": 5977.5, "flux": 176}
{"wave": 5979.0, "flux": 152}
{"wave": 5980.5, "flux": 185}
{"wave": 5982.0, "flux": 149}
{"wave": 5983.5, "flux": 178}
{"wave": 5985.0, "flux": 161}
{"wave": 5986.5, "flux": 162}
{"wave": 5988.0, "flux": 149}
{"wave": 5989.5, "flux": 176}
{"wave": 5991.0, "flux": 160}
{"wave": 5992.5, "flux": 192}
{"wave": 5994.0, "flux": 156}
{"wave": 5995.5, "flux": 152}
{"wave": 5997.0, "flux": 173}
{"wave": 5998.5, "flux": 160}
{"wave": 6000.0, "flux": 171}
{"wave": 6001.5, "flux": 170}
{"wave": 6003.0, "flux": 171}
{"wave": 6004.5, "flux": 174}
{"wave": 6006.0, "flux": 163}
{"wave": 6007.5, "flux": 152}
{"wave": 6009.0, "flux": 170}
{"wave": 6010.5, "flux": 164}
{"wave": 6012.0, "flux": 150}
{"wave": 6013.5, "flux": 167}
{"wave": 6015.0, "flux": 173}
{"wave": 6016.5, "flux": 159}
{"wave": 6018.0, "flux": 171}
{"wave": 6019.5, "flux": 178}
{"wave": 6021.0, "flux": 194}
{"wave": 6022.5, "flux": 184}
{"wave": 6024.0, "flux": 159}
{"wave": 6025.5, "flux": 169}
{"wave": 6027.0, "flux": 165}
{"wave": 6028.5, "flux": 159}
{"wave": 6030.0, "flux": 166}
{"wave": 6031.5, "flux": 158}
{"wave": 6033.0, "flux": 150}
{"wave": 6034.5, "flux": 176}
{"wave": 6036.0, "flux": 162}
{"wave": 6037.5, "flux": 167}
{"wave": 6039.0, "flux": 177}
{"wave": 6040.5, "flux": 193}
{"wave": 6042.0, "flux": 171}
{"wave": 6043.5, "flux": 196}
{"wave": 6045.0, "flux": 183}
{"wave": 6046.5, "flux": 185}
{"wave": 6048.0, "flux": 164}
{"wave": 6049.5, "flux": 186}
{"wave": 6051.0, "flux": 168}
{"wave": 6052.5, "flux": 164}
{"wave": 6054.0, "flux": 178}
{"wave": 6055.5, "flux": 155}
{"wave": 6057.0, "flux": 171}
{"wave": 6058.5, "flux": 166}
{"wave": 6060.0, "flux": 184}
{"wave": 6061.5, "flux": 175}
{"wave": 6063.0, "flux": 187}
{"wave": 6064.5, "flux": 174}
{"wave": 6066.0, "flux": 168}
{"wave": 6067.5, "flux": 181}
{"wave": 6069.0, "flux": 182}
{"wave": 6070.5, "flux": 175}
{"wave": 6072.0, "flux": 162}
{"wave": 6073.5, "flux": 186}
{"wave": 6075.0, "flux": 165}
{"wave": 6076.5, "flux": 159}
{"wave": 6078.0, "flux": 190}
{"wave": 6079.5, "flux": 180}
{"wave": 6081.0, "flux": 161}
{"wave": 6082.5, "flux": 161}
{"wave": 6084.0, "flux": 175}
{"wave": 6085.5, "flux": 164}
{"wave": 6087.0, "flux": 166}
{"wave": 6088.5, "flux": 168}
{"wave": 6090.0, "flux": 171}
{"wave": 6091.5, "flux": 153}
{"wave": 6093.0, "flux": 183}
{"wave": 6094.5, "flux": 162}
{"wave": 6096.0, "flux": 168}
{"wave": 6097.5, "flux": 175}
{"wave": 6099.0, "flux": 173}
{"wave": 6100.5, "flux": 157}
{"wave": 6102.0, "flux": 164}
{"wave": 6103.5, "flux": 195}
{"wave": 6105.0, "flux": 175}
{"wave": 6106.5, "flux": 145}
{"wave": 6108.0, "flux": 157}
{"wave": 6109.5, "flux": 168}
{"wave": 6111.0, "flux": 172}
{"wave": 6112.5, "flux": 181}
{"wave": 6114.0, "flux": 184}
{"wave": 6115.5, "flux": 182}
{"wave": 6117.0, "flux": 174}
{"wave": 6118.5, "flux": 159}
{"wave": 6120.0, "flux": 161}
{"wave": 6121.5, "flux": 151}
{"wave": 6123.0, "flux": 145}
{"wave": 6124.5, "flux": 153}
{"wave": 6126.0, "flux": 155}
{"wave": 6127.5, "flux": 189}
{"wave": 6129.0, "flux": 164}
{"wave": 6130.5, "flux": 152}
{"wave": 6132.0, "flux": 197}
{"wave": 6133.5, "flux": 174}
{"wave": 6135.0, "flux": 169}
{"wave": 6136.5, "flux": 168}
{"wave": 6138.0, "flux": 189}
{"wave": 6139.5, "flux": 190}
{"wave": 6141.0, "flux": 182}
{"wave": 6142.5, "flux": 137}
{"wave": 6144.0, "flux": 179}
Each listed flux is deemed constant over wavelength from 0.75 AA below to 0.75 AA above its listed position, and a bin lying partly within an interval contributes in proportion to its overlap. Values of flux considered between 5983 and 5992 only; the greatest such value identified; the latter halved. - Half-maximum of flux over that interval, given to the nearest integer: 89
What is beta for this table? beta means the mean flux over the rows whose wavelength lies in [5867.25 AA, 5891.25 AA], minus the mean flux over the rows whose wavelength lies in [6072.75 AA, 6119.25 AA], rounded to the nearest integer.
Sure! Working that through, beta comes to -13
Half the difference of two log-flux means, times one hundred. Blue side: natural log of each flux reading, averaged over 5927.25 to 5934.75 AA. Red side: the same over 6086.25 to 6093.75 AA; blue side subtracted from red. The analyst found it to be -1.6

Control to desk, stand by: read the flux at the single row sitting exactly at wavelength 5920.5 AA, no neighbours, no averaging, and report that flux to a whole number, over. 155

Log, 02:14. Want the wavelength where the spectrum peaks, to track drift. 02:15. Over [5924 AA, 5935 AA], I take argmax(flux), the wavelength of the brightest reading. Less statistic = 5926.5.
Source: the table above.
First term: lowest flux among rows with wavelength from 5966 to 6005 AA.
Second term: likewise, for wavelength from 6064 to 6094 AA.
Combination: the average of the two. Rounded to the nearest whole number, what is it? 151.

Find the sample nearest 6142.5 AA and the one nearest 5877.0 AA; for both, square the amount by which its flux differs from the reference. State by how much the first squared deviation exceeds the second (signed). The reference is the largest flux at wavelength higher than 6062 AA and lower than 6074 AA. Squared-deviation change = 2016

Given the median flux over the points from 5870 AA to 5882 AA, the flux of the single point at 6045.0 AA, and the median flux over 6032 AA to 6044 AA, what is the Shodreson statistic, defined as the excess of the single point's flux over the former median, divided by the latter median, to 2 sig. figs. 0.12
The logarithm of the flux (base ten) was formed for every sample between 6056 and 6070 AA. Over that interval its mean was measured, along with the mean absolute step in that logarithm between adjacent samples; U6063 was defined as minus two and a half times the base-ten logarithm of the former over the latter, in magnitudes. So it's -4.94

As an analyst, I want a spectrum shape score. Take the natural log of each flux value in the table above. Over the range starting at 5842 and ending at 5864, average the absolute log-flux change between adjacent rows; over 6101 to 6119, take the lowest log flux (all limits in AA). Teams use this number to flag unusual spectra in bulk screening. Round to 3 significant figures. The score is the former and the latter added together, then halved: 2.52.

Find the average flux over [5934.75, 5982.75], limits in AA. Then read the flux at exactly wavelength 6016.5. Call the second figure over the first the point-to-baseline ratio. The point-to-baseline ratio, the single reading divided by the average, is 0.927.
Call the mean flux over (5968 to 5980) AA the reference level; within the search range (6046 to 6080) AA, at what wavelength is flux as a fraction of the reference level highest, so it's 6078.0 AA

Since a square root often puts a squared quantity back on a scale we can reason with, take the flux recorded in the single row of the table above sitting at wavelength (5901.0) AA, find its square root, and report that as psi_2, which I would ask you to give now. 12.5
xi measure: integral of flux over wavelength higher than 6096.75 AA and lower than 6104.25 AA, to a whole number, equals 1296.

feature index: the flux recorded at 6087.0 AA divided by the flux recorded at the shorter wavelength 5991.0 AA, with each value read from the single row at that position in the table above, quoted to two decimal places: 1.04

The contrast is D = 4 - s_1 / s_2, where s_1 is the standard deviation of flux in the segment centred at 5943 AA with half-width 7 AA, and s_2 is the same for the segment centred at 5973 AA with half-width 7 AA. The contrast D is 2.60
